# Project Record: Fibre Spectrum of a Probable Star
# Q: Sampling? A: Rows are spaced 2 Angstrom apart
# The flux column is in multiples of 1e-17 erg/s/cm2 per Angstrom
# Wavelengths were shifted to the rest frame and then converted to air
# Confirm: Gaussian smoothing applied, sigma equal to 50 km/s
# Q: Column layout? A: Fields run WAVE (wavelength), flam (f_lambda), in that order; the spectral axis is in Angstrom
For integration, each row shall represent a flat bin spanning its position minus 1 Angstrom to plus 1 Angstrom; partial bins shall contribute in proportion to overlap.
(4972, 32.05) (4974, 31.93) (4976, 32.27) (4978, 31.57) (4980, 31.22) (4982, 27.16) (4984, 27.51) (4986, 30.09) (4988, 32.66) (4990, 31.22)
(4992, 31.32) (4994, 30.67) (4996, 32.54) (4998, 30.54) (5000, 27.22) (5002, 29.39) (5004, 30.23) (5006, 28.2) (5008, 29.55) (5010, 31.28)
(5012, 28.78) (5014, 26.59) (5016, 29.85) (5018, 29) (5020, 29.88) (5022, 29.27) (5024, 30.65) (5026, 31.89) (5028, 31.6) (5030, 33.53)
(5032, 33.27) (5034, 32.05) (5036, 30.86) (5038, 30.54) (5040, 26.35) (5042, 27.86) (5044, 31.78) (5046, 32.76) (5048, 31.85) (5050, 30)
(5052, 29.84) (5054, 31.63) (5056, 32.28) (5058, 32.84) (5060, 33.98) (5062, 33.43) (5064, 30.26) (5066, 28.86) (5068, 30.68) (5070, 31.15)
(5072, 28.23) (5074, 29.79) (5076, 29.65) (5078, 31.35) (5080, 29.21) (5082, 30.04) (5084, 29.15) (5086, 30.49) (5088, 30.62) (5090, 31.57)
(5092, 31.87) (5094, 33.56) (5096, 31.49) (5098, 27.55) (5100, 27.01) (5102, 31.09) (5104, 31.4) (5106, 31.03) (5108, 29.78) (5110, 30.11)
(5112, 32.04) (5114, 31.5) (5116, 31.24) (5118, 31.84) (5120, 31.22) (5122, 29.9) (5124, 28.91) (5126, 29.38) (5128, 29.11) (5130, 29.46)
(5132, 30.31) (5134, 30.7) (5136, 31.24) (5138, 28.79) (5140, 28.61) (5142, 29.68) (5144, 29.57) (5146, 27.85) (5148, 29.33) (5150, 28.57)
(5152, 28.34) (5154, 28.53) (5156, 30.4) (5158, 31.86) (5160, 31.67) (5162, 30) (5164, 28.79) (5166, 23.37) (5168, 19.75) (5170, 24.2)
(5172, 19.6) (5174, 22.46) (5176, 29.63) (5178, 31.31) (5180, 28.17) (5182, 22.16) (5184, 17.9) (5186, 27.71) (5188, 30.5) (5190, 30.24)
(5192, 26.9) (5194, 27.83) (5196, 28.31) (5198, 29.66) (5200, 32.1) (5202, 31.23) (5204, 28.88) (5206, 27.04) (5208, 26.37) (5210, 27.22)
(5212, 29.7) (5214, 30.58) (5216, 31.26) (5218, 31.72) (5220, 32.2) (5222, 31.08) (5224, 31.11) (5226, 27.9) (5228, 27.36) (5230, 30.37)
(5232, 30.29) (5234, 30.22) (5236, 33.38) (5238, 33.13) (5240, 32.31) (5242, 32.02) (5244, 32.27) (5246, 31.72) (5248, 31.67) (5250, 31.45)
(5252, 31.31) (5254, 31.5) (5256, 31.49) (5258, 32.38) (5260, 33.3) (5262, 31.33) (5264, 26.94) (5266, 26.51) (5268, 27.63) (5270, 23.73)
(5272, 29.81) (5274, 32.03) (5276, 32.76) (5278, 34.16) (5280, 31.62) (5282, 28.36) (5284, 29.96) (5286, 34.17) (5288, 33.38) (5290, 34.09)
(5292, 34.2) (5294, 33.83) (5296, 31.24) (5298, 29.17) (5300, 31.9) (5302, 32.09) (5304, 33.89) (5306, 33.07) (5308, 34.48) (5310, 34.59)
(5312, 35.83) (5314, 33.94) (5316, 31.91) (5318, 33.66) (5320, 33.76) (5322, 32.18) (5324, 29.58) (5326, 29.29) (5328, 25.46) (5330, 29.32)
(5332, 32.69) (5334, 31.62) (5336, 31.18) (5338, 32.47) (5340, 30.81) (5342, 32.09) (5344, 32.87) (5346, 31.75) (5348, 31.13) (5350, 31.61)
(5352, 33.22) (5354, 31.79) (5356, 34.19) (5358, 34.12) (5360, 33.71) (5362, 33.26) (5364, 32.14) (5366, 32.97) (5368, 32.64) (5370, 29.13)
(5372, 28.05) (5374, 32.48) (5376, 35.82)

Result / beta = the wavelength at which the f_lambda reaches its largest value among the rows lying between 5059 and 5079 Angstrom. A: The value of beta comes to 5060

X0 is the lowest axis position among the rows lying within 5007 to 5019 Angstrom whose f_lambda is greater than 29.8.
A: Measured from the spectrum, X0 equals 5010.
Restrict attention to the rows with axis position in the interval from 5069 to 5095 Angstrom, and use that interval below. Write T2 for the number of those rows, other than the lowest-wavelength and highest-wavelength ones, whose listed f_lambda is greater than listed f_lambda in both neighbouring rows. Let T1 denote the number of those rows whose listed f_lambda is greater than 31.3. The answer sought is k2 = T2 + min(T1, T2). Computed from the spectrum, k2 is 6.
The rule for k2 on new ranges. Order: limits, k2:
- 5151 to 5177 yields 4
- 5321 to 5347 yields 6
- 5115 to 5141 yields 4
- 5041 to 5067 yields 4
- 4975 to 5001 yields 6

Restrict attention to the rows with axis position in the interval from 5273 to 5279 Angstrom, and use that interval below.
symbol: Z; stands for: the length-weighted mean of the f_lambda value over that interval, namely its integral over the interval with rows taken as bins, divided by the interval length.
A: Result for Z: 33.0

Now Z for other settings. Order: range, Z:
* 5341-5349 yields 32.0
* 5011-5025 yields 29.1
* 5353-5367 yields 33.2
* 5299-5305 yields 32.6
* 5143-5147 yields 28.7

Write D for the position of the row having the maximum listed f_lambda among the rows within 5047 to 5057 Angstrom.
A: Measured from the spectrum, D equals 5056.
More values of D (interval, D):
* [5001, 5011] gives 5010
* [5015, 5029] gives 5026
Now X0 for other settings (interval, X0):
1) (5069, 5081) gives 5070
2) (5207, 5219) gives 5214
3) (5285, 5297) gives 5286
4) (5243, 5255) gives 5244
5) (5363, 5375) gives 5364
